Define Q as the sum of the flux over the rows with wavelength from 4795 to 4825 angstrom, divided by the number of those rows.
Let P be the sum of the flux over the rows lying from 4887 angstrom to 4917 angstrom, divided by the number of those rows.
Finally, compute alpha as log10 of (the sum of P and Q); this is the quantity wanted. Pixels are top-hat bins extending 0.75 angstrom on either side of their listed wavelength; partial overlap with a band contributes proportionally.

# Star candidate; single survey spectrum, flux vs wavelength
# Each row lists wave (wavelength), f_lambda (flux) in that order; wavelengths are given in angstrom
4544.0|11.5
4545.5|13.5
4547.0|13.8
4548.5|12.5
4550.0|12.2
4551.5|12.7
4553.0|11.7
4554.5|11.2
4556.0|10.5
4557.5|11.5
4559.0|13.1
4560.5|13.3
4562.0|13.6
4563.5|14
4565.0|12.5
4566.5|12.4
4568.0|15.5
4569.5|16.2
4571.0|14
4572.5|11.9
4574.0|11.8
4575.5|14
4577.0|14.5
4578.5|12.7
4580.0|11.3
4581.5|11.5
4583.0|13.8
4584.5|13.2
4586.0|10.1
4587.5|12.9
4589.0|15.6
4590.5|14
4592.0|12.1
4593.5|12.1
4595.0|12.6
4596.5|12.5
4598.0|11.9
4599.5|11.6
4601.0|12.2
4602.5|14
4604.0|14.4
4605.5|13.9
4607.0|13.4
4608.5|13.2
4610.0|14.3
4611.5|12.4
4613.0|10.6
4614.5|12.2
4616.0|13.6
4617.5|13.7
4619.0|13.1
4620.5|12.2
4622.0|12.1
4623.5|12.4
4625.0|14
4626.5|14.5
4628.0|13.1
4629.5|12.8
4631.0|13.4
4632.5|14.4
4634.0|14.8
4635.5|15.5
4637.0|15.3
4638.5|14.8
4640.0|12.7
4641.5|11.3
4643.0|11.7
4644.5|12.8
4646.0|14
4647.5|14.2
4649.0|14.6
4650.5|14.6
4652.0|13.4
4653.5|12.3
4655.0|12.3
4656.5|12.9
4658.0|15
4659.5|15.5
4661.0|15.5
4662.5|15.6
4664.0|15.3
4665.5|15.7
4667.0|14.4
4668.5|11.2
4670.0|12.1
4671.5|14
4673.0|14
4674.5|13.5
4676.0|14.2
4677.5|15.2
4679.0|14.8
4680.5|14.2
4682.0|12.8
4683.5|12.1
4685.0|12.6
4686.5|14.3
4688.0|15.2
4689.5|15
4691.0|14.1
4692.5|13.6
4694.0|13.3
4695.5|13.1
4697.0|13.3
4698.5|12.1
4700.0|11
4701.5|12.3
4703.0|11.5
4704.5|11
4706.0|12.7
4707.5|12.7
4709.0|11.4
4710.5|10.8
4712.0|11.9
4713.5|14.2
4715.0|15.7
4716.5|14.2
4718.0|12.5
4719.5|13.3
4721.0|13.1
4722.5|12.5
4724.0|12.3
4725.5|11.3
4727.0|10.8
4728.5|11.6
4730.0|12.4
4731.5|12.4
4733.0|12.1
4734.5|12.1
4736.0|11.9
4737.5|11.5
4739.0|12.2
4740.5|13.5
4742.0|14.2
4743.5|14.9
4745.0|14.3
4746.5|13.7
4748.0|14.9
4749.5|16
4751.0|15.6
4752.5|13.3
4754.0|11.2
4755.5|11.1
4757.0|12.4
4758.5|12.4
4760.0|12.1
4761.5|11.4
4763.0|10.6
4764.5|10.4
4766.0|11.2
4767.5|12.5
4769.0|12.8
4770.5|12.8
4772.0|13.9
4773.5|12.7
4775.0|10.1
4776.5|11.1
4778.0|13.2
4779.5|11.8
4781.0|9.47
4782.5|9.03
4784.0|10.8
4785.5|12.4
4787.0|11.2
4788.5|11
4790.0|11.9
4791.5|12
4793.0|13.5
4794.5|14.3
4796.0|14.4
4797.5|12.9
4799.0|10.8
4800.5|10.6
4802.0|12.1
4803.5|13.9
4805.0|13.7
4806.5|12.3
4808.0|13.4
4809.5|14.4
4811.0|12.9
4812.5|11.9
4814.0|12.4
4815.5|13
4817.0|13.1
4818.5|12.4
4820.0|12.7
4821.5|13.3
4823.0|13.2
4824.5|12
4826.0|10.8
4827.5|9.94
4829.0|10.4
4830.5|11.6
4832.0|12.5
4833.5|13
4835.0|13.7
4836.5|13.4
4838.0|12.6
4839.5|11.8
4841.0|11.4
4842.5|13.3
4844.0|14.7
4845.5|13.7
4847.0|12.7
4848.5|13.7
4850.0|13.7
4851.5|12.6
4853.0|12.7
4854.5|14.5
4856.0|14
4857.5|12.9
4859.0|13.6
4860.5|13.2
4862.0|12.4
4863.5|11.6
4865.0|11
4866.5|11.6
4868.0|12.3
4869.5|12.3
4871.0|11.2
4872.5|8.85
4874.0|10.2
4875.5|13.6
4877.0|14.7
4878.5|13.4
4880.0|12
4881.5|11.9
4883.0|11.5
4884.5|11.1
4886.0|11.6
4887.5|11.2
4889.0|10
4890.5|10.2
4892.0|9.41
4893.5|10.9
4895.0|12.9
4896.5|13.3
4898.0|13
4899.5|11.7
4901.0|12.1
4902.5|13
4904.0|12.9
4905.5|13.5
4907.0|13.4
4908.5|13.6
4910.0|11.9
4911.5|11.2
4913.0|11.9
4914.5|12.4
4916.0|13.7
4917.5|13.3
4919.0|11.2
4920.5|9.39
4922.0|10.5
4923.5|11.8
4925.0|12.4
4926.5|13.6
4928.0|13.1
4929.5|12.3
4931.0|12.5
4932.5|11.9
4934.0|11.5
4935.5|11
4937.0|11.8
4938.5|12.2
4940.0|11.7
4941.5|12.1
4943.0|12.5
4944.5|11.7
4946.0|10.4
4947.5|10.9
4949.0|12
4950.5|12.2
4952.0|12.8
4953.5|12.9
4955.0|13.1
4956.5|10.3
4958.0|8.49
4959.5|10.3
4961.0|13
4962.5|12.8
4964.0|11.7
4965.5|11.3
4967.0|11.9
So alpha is 1.396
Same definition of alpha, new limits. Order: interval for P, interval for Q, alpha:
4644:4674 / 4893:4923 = 1.419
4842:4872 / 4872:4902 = 1.390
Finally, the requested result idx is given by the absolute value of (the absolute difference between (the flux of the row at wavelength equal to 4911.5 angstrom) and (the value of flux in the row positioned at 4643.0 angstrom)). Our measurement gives 0.5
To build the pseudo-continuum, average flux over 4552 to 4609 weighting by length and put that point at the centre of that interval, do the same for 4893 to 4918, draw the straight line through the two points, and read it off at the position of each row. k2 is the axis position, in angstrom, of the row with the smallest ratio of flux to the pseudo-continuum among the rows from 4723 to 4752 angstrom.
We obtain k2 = 4727.0 angstrom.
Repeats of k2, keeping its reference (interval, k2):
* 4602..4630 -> 4613.0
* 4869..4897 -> 4872.5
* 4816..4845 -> 4827.5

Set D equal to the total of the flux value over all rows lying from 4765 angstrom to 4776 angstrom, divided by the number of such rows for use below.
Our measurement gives 12.3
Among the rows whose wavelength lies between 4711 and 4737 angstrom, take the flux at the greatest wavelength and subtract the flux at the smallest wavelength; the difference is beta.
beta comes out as 0.0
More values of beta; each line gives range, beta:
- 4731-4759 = 0.0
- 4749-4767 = -4.8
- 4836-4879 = 0.0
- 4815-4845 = 1.7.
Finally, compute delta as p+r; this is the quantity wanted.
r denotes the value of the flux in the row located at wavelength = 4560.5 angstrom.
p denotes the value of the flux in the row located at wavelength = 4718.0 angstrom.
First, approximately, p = 12.5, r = 13.3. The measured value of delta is 25.8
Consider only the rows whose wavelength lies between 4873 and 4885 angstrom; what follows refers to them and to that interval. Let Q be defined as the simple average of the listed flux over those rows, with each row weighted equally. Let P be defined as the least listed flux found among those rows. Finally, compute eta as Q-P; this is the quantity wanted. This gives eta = 2.1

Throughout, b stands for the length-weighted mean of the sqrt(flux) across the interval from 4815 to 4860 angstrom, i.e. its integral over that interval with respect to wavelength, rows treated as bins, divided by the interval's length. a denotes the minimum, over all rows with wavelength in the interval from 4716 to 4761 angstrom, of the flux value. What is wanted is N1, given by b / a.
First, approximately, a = 10.8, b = 3.57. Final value 0.33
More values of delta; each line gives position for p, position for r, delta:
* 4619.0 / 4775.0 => 23.2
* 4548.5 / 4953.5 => 25.4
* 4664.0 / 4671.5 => 29.3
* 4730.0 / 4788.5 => 23.4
